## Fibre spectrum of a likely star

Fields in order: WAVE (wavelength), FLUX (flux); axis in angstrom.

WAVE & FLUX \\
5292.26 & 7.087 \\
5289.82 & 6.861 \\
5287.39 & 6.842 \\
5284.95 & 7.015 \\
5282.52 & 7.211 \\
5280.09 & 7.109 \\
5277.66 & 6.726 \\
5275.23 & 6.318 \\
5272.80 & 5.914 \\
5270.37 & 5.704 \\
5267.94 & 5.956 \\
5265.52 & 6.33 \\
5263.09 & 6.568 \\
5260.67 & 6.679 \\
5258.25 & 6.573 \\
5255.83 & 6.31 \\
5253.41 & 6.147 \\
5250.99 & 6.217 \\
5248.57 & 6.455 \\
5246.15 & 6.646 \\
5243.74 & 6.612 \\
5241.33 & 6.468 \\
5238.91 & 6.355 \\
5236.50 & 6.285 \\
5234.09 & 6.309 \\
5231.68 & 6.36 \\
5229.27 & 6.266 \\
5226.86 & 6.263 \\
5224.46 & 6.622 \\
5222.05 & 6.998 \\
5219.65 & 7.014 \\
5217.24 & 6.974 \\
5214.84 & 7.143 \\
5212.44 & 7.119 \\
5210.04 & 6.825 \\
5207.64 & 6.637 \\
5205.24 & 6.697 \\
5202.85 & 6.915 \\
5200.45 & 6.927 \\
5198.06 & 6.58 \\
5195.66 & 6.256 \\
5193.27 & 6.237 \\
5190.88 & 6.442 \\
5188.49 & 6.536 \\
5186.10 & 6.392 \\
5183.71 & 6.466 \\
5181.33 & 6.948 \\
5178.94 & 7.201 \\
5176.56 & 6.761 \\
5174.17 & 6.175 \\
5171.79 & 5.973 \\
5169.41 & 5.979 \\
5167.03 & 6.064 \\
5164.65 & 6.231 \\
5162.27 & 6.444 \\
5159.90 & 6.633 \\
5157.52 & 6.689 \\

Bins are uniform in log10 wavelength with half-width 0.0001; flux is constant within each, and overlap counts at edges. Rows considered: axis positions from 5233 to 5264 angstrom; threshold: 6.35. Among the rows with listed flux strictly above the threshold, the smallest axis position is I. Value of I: 5238.91 angstrom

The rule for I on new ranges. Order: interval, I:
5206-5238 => 5207.64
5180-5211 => 5181.33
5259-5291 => 5260.67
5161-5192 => 5162.27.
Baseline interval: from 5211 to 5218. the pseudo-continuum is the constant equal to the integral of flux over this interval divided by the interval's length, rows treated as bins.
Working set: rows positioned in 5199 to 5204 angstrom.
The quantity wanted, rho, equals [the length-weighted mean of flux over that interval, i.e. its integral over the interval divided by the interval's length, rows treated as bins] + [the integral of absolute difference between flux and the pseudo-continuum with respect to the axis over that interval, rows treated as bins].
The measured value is 7.8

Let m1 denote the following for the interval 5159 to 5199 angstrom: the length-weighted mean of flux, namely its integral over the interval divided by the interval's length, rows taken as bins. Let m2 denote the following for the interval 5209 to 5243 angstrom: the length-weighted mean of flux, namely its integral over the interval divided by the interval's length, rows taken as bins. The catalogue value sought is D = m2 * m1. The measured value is 42.7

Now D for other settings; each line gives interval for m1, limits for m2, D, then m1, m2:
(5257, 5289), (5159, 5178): 41.1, 6.54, 6.29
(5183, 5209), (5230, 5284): 42.1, 6.56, 6.42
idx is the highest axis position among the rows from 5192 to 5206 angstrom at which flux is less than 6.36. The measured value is 5195.66 angstrom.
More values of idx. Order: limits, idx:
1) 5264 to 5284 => 5275.23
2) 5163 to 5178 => 5174.17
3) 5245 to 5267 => 5265.52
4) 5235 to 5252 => 5250.99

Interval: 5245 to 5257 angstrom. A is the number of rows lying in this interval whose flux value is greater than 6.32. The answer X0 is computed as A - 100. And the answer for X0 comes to -98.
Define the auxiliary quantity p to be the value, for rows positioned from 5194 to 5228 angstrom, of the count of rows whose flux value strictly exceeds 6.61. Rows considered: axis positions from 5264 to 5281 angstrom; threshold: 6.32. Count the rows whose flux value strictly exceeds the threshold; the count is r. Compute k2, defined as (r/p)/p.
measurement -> 0.0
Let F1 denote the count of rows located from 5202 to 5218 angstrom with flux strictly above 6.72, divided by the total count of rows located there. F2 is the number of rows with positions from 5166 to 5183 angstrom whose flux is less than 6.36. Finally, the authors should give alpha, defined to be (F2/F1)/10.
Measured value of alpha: 0.6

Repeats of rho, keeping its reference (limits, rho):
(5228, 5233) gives 10.1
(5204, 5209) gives 8.7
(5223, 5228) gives 9.5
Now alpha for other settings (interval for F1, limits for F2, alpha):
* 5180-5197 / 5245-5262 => 2.1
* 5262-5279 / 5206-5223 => 0.0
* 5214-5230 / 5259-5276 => 0.9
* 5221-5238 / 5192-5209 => 1.4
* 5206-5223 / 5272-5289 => 0.2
